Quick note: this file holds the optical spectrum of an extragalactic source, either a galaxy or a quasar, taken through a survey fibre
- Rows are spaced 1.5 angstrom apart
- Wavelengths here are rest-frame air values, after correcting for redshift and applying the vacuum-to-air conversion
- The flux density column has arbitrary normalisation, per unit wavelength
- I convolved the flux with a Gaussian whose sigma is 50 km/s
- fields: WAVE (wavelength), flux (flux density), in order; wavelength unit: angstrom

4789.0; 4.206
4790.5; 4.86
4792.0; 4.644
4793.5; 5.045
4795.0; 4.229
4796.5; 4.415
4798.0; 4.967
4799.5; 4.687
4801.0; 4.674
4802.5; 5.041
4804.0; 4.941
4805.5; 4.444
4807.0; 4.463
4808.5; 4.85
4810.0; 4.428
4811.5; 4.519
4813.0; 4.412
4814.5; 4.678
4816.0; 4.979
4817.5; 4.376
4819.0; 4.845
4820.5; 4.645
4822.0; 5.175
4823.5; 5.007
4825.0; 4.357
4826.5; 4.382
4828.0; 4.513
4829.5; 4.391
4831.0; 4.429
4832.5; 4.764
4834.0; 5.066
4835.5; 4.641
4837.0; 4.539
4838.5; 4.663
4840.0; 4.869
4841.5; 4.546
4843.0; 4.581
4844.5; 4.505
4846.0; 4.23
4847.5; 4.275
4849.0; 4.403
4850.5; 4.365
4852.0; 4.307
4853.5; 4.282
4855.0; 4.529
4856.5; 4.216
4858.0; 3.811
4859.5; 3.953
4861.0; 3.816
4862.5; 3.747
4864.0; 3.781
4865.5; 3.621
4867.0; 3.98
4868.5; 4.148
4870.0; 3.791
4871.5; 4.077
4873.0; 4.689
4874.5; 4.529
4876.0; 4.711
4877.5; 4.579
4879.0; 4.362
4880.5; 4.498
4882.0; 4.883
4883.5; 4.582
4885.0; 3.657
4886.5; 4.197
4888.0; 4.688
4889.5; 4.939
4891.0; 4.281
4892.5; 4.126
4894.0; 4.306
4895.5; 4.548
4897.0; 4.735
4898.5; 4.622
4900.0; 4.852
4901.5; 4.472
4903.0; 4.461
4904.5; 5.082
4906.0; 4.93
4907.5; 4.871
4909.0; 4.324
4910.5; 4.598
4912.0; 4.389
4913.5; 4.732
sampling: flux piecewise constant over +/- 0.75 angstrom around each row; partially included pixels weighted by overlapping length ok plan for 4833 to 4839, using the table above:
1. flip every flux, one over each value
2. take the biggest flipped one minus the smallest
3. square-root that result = 0.151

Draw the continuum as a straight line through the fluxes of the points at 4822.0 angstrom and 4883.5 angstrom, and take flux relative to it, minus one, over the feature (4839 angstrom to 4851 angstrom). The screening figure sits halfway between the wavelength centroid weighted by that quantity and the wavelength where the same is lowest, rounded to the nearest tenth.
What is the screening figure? 4846.0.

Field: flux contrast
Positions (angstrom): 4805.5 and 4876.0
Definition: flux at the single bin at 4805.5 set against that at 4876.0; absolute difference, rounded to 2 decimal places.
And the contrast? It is 0.27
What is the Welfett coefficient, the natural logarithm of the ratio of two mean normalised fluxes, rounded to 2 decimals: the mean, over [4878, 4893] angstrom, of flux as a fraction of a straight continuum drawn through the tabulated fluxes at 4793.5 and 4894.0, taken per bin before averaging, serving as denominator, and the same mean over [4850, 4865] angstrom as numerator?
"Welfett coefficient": -0.13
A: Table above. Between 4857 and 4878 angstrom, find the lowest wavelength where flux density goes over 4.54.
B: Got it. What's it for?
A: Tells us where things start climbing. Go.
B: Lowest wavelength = 4873.0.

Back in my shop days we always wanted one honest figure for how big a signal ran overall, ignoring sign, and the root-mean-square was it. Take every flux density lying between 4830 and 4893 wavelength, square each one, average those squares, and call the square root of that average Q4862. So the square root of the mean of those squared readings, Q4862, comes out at 4.36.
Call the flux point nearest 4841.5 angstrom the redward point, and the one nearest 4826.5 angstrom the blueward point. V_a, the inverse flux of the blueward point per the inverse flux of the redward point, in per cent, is 104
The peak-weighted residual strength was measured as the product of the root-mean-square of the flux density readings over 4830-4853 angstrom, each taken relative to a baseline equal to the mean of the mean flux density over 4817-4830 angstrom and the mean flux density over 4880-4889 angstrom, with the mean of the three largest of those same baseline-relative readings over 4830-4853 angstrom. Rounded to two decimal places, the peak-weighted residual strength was 0.08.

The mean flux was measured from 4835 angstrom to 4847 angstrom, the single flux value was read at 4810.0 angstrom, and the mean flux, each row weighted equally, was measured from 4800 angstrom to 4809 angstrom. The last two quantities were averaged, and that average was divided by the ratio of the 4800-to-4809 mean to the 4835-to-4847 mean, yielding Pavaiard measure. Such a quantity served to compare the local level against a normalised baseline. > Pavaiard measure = 4.42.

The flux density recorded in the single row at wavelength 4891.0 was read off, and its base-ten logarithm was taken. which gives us 0.632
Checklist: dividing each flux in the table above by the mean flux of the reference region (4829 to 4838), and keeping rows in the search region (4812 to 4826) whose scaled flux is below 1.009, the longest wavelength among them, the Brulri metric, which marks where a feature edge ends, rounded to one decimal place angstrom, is 4825.0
